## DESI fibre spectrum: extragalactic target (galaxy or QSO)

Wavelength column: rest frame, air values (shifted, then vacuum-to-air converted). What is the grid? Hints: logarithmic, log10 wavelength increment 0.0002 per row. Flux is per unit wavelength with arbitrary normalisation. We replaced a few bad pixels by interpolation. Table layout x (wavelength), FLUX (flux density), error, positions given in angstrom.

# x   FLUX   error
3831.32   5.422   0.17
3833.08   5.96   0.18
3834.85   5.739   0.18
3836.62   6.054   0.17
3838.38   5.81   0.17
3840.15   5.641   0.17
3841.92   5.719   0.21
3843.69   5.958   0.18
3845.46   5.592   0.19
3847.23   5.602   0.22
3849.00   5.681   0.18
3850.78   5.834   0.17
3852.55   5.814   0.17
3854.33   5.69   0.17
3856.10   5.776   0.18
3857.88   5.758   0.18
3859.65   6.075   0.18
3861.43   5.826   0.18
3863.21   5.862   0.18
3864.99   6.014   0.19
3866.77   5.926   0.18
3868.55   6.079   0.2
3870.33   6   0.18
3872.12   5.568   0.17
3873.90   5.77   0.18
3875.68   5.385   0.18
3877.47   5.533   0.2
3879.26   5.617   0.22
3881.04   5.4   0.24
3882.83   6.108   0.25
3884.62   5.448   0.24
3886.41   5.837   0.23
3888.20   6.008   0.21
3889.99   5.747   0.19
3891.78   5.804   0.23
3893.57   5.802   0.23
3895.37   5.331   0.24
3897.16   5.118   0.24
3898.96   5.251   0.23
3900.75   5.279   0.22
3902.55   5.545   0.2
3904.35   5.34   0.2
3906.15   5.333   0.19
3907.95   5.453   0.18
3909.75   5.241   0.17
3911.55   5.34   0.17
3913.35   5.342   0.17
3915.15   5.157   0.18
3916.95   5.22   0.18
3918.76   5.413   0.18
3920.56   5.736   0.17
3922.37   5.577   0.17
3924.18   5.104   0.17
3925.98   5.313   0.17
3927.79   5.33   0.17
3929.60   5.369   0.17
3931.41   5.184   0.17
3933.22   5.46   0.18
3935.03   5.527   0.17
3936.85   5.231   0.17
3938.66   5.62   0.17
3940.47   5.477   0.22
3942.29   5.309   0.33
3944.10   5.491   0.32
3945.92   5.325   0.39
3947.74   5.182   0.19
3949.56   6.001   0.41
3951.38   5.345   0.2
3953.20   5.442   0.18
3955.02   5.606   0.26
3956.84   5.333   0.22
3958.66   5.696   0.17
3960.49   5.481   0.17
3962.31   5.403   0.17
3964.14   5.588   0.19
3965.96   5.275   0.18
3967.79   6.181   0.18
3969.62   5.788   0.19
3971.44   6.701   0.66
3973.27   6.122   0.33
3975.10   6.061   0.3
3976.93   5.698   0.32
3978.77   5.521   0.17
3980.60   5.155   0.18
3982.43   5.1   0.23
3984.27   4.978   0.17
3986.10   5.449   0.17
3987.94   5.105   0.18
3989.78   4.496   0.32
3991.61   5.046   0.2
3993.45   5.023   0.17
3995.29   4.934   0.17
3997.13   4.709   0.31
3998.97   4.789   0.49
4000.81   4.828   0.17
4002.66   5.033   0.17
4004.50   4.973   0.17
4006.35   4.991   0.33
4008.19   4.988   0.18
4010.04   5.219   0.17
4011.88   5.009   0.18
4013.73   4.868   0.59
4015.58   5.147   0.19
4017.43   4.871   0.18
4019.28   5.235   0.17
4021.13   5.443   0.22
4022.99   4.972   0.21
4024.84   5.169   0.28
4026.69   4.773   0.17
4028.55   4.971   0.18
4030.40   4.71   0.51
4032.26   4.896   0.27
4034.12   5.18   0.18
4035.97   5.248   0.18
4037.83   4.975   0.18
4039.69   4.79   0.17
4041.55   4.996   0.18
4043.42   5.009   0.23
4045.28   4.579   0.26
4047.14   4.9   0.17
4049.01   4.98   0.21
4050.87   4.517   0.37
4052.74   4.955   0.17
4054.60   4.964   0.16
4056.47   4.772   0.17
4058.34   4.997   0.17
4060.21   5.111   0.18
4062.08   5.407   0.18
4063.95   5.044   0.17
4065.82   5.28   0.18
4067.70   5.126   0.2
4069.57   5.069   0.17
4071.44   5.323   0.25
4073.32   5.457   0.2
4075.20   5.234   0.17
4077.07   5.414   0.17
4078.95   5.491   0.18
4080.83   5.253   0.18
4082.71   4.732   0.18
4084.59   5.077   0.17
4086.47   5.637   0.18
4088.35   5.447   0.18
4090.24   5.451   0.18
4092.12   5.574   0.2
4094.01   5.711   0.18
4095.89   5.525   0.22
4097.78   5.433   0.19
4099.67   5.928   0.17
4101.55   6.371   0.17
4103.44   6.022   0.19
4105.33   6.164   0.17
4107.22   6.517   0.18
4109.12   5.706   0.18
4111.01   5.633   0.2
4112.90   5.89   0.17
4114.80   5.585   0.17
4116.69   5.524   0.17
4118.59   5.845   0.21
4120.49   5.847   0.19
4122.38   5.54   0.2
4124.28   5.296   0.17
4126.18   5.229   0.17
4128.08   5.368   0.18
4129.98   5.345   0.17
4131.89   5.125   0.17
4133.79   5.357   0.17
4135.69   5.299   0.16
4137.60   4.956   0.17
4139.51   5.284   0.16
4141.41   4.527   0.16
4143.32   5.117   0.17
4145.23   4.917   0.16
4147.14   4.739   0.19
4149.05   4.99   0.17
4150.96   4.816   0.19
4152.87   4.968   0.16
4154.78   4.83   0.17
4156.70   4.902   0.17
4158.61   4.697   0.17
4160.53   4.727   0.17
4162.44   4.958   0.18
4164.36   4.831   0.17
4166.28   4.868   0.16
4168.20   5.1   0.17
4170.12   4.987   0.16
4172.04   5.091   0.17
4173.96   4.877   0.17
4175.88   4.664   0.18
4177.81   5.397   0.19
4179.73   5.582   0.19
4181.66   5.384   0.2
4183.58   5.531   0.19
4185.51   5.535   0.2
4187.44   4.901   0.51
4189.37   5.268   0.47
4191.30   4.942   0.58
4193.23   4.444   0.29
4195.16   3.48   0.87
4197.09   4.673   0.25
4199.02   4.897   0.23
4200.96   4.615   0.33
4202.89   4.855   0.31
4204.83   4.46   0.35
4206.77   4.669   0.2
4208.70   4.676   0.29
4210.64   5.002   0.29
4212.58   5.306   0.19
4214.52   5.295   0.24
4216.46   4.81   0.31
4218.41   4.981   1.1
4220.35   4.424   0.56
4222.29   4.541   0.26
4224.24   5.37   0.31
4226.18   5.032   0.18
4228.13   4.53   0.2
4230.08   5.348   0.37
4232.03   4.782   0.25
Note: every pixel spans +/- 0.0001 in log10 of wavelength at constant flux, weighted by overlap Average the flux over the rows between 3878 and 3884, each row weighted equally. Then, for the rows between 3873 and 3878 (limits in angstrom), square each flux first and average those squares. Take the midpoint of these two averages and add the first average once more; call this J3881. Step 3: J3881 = 24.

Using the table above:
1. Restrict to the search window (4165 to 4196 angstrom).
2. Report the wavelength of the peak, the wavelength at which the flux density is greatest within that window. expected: 4179.73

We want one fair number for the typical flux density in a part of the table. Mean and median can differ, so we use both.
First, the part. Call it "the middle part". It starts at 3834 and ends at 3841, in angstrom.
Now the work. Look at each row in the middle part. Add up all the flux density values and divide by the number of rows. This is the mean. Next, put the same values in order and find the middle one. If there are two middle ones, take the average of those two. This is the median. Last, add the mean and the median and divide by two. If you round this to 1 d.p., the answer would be 5.8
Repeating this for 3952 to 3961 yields 5.5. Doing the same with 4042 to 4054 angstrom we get 4.9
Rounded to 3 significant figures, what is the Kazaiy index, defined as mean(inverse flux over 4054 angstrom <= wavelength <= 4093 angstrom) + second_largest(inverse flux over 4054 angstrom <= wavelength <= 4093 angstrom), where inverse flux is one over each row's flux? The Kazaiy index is 0.401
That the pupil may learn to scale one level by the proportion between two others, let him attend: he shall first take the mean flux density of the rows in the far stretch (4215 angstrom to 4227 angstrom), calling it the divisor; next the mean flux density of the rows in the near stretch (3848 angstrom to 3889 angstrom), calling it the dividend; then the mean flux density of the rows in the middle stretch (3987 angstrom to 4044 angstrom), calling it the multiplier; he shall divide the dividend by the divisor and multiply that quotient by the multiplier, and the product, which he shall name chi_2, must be 5.9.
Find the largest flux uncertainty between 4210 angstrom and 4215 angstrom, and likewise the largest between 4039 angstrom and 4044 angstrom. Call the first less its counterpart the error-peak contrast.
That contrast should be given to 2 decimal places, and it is 0.06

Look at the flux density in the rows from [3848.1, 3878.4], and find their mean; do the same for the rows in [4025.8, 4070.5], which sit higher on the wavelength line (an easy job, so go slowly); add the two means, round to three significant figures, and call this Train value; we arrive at 10.8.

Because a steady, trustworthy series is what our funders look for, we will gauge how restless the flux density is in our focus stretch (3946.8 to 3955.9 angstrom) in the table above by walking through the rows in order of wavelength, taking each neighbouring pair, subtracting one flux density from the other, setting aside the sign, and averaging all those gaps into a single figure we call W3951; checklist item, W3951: 0.43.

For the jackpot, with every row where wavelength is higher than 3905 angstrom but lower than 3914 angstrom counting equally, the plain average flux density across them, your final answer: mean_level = 5.34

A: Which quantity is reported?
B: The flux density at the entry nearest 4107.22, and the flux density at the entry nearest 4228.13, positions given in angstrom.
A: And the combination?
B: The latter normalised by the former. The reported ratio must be 0.70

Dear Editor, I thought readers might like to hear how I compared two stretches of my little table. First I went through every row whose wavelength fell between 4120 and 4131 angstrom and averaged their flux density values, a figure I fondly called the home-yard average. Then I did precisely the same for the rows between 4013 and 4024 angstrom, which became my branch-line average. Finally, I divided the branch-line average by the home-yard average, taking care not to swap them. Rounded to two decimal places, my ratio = 0.94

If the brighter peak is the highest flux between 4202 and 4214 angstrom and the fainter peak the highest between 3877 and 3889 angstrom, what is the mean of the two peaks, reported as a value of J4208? 5.71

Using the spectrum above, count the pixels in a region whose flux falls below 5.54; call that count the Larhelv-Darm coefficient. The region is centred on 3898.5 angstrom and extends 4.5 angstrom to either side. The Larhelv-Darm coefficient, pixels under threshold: 4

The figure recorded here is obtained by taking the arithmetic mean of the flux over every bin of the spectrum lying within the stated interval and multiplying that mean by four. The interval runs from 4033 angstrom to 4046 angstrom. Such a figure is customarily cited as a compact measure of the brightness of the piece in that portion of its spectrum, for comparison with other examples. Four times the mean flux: 20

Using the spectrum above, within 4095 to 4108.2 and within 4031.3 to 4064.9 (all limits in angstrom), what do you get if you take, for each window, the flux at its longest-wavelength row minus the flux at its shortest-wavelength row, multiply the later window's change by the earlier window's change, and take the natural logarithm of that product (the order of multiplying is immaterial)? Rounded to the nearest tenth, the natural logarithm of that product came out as -1.9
